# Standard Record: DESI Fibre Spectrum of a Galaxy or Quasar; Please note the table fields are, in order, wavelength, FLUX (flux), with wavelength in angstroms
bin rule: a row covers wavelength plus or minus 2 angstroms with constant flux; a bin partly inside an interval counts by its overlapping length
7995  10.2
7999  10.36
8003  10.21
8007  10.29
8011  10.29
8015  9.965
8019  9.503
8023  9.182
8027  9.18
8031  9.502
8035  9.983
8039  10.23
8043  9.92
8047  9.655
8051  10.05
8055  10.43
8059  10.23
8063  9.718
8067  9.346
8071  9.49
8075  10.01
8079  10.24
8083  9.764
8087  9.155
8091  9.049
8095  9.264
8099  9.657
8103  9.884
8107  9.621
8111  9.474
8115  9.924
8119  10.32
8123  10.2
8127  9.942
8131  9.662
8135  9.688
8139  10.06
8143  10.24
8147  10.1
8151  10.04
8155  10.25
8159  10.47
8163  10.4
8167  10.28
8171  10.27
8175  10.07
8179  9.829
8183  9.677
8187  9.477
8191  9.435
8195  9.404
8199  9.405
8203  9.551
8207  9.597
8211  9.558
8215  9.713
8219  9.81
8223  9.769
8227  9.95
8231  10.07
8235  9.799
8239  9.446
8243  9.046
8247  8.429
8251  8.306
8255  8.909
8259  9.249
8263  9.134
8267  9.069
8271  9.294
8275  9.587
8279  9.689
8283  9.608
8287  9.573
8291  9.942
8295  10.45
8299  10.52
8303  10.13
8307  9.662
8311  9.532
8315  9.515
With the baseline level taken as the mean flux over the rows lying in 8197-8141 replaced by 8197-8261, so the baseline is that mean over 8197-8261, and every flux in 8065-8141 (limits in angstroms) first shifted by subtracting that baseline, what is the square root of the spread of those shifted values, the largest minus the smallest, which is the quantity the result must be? 1.13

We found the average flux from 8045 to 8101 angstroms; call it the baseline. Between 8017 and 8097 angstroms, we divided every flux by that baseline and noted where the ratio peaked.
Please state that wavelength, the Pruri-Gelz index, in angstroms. 8055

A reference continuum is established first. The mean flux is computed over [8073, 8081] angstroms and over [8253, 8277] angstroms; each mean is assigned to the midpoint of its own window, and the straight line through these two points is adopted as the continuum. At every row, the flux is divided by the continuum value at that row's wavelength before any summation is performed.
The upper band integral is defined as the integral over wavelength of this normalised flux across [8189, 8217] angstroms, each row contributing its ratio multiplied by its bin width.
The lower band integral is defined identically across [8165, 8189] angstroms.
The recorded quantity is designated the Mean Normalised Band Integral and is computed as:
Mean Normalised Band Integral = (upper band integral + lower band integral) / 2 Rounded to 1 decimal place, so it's 26.4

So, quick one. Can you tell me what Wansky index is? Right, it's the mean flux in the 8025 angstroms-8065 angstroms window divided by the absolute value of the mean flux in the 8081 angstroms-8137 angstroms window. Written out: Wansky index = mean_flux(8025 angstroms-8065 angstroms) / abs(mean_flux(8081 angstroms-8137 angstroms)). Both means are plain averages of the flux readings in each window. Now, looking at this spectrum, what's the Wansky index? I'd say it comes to 1.02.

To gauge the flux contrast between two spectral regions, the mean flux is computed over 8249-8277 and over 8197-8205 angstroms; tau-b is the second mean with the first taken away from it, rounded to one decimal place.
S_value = 0.4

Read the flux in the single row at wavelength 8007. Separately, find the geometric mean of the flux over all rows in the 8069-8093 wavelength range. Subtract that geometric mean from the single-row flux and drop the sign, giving 0.7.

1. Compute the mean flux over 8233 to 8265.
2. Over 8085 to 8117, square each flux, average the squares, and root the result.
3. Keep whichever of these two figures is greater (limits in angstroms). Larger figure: 9.5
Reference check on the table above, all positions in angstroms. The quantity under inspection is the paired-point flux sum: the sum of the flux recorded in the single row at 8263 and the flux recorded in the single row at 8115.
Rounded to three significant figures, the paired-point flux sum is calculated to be 19.1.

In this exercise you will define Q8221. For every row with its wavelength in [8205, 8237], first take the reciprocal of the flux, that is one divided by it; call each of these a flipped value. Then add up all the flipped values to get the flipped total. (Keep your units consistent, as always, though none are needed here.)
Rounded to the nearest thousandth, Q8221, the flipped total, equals 0.818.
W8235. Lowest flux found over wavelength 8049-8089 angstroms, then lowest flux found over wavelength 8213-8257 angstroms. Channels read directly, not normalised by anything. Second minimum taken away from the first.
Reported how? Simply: 0.85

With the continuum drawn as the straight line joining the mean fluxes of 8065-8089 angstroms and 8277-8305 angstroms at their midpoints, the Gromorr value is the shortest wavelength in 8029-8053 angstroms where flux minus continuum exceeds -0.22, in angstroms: 8031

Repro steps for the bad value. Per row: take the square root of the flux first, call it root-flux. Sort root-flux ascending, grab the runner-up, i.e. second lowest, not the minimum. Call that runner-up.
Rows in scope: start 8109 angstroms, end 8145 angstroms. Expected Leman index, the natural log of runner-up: 1.13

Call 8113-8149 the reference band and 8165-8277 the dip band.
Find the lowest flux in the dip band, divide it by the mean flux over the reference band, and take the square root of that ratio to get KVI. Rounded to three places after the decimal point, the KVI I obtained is 0.911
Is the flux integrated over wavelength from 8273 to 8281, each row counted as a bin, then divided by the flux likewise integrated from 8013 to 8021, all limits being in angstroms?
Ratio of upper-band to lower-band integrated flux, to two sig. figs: 0.99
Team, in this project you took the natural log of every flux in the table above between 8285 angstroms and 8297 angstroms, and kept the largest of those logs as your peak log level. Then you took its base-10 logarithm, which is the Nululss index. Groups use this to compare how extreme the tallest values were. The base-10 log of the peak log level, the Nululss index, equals 0.370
